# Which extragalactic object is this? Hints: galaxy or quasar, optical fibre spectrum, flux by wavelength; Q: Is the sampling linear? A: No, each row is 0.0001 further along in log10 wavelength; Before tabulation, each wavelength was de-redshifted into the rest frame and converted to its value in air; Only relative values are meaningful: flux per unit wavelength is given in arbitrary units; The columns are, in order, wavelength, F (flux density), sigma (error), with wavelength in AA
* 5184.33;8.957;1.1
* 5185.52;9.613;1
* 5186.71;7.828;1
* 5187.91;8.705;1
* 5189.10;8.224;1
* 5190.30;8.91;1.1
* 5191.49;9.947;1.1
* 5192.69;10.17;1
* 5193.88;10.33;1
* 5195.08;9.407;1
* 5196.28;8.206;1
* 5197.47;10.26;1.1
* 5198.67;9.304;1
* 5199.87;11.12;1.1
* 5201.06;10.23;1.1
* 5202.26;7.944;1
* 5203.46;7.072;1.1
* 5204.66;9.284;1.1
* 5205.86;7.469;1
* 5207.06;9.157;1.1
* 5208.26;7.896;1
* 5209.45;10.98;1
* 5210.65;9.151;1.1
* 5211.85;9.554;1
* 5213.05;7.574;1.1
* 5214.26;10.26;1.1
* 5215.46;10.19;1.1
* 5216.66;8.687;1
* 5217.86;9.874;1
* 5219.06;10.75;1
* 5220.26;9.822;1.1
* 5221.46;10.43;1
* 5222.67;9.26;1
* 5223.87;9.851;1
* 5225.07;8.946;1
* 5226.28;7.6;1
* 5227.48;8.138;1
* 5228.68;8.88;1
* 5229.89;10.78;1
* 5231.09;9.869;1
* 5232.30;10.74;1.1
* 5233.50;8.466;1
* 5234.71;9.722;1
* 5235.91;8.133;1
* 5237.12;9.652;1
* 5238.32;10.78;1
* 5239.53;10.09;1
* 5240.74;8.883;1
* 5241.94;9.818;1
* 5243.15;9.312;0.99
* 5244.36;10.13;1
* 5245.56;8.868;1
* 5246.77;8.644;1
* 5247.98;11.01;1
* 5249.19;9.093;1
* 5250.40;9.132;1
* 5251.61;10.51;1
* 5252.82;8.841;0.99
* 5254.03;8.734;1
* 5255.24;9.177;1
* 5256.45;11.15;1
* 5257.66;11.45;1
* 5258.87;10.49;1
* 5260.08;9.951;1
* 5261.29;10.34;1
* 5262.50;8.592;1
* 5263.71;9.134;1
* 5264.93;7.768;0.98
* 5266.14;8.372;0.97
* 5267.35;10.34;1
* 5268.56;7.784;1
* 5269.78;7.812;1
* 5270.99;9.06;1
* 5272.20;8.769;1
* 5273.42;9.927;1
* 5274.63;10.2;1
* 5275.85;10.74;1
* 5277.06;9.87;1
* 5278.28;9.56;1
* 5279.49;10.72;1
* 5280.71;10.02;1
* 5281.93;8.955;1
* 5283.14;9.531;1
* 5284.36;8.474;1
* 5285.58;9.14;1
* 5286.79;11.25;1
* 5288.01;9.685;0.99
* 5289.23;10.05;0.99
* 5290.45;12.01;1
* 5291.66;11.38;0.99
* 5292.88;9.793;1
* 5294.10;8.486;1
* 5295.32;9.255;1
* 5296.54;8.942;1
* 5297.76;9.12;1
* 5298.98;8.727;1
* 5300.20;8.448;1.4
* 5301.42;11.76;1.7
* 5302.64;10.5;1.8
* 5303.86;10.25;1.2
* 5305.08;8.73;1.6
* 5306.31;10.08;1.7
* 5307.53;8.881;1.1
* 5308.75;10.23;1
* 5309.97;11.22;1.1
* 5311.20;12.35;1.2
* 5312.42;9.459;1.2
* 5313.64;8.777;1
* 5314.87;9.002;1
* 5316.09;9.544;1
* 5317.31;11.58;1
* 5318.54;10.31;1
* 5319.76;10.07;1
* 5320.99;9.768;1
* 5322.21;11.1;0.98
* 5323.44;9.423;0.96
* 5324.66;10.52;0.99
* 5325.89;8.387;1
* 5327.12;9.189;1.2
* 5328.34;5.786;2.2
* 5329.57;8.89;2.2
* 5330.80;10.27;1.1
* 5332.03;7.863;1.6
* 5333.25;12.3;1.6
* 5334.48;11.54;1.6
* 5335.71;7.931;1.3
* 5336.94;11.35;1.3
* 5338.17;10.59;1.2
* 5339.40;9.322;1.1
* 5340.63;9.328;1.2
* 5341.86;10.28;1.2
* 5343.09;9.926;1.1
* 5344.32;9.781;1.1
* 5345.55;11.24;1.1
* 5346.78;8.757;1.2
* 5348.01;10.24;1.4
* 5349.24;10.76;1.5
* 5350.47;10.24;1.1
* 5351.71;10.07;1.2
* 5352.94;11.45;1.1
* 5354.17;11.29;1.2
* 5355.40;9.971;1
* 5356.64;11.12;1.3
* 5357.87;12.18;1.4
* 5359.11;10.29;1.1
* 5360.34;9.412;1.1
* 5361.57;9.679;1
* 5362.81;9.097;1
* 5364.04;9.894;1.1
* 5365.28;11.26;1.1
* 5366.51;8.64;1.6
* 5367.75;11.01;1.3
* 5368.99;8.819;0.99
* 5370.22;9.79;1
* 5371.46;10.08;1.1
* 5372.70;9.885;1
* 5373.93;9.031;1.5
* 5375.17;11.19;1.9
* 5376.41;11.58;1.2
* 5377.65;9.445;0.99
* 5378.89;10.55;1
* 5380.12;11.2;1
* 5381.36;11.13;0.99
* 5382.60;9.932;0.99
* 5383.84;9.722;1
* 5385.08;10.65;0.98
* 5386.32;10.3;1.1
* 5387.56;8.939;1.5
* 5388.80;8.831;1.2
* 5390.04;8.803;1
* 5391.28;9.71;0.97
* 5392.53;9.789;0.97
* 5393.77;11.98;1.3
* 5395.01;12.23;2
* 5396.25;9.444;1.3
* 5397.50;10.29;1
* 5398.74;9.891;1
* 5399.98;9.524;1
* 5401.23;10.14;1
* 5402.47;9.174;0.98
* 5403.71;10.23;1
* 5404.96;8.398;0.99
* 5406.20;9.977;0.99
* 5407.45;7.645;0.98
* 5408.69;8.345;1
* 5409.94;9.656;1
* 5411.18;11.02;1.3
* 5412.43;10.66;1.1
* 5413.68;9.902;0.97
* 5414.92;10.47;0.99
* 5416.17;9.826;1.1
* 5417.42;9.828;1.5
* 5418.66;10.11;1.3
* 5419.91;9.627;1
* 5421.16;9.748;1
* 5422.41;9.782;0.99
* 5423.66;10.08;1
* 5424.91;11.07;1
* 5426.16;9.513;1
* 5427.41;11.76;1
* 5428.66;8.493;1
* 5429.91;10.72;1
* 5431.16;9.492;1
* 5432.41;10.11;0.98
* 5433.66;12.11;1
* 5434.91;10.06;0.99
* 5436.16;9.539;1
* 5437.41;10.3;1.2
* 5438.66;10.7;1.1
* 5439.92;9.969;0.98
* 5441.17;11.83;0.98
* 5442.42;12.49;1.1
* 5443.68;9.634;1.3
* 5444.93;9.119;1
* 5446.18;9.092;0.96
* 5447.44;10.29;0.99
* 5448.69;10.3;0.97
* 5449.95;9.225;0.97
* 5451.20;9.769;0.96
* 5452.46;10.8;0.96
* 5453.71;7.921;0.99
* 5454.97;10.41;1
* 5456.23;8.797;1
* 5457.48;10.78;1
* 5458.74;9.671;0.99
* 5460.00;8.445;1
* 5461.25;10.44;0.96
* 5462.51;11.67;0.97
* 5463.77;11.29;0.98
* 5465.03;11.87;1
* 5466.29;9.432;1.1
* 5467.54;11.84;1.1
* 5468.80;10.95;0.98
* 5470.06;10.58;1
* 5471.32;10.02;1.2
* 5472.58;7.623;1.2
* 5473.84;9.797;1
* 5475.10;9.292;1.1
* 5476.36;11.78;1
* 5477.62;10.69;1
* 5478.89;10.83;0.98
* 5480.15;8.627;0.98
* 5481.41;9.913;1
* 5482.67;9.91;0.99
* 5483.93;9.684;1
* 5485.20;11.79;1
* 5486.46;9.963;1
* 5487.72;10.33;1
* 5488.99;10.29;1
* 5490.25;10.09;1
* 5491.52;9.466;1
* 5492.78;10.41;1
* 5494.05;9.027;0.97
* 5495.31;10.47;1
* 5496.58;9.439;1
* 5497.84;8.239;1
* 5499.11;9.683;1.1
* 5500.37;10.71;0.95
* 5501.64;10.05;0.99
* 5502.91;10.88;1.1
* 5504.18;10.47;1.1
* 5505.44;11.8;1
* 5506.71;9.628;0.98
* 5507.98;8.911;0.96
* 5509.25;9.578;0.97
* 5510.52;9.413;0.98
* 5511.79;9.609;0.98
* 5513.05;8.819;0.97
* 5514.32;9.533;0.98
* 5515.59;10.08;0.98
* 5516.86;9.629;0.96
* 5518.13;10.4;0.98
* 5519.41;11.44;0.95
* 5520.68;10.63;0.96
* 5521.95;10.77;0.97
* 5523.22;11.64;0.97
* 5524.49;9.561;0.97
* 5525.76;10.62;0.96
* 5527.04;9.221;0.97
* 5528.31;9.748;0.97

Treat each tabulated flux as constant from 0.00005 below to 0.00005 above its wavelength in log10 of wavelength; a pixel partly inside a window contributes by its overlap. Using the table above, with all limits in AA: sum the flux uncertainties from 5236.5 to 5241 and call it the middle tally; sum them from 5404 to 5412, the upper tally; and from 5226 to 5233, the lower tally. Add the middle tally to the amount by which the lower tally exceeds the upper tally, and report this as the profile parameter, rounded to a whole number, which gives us 4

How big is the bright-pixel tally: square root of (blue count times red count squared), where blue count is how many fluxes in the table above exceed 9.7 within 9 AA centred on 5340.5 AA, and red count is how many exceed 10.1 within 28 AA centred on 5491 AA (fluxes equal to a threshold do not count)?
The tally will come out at 22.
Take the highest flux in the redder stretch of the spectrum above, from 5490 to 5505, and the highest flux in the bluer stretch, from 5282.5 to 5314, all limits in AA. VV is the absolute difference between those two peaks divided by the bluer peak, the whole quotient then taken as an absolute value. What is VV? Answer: 0.12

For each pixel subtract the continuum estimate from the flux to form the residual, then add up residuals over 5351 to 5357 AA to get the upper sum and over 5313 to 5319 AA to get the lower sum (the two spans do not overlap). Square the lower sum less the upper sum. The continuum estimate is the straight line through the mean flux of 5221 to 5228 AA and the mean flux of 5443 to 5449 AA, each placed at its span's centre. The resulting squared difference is 17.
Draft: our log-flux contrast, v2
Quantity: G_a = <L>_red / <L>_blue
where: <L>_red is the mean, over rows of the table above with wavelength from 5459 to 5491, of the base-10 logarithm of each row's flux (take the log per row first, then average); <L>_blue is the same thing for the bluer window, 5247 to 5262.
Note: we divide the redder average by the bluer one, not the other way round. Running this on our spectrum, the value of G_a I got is 1.01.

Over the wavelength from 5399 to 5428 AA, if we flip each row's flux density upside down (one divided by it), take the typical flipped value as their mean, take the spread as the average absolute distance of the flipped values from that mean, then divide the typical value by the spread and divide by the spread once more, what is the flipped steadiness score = 2282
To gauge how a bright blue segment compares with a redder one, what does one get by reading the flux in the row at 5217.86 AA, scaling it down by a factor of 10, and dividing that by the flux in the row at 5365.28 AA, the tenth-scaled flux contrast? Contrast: 0.088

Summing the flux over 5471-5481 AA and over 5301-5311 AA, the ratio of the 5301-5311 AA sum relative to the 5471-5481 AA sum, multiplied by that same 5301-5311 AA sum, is 85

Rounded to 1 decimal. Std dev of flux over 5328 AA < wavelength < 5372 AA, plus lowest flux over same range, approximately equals 7.1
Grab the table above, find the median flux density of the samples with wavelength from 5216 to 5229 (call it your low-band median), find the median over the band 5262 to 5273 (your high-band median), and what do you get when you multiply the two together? 80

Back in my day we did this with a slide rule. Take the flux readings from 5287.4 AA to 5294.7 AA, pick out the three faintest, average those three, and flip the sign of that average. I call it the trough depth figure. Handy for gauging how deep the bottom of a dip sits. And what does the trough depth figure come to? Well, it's -9.3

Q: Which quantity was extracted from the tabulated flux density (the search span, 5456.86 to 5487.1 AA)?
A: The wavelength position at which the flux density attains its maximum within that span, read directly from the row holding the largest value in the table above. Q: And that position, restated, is 5465.03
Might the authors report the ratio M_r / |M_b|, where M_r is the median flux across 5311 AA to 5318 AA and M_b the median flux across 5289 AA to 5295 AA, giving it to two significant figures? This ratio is 0.95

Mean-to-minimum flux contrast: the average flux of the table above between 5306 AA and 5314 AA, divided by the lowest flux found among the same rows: 1.16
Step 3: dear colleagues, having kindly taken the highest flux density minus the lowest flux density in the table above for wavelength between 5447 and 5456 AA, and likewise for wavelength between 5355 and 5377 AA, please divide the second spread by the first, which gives 1.2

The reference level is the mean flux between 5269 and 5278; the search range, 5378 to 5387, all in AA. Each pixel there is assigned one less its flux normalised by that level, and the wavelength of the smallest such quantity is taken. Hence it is 5380.12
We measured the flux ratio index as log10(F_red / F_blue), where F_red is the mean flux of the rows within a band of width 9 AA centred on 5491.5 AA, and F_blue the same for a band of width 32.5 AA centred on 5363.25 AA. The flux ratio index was -0.011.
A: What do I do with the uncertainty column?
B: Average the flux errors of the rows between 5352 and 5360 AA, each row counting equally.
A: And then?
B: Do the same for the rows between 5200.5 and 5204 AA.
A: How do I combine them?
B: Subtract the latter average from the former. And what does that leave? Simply 0.12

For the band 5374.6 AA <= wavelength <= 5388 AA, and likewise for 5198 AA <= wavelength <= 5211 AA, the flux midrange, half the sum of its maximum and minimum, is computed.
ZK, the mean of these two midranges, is 9.7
